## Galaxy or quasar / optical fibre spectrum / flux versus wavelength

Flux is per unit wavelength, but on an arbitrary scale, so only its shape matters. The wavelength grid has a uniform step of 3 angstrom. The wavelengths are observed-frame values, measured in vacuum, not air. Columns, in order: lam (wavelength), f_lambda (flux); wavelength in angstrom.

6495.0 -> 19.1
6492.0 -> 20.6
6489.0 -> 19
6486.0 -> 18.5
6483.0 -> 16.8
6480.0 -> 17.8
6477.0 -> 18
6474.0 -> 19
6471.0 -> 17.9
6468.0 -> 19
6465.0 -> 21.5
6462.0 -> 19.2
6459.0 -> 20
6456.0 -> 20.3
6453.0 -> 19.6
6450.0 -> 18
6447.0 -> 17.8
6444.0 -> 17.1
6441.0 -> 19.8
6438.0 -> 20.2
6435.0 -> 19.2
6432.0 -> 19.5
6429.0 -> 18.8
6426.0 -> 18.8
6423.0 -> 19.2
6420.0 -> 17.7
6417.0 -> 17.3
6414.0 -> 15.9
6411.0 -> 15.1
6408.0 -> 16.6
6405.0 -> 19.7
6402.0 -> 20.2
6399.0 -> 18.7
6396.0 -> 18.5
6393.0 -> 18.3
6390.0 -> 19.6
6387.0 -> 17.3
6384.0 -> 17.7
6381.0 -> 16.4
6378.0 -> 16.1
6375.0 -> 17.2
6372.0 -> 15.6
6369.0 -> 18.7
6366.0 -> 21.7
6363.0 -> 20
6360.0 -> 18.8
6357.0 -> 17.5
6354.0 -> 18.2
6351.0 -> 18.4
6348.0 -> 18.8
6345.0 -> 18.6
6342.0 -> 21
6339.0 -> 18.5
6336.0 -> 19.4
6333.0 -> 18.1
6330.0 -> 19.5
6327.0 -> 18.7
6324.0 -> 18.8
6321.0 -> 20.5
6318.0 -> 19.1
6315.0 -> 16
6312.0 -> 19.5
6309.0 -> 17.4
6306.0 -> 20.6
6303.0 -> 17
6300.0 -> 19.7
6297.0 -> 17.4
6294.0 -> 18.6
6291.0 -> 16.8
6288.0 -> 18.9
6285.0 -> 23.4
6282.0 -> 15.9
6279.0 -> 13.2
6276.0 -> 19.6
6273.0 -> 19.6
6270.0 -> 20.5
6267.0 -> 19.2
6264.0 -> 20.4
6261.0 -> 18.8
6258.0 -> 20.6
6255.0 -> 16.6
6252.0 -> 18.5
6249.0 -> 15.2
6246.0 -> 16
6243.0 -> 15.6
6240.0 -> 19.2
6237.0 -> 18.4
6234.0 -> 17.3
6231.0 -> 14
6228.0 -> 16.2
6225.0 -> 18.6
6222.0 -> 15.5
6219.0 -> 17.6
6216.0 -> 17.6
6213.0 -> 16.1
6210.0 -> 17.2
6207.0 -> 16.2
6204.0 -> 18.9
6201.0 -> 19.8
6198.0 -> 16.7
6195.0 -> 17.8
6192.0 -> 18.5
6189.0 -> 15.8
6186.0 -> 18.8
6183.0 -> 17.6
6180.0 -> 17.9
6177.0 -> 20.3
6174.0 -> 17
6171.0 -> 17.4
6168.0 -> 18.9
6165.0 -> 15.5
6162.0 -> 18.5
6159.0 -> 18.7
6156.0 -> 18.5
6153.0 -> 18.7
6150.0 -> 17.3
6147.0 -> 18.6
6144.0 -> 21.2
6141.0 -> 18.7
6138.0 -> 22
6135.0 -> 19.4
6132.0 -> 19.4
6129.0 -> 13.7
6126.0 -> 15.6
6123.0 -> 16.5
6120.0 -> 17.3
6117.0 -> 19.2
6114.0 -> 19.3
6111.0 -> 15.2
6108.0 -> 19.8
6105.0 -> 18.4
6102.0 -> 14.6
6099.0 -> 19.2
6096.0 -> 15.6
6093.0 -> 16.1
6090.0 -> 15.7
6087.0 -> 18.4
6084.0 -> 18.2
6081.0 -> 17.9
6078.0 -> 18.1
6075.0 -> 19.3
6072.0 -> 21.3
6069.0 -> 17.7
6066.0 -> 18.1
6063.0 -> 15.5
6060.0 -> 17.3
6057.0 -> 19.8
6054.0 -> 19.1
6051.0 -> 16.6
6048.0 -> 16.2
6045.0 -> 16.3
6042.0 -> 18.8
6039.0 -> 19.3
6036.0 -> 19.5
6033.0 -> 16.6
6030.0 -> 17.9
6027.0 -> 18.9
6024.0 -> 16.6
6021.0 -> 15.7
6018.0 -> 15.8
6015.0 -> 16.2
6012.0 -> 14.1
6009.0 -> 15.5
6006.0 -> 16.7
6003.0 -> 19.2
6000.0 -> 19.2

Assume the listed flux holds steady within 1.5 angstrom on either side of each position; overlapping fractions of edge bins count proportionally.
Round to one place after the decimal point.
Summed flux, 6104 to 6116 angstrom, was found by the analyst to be 72.7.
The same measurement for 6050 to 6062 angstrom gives 72.8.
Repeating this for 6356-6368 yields 78.0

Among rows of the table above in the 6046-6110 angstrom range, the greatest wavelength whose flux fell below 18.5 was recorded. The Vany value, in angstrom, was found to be 6105.0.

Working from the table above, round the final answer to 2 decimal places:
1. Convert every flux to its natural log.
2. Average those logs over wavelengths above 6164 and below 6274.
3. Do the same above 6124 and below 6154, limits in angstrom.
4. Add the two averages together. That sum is 5.78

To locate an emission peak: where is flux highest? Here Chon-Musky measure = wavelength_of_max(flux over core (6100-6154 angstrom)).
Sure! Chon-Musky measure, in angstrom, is 6138.0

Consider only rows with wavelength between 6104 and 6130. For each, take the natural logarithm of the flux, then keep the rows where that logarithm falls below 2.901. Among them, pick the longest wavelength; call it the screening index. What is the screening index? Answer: 6129.0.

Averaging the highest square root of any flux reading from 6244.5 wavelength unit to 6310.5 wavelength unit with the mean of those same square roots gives 4.56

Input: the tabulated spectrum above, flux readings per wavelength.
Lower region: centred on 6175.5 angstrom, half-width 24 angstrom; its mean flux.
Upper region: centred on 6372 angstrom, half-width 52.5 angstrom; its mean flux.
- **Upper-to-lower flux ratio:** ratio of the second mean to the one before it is 1.02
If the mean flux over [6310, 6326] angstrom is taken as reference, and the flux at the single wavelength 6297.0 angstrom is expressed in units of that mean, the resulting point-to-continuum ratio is 0.93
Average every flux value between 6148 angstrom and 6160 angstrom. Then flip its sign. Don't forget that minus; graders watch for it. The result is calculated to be -18.3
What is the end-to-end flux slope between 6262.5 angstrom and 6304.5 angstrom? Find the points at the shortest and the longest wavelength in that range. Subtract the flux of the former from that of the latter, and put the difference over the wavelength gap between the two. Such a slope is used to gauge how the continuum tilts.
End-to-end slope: -0.087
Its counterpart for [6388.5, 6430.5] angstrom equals -0.021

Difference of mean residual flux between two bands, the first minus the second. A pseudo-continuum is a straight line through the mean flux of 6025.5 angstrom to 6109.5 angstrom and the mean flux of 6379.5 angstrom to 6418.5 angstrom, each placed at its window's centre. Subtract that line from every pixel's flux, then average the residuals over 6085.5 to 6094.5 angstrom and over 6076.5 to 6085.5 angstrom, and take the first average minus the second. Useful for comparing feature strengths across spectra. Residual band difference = -1.3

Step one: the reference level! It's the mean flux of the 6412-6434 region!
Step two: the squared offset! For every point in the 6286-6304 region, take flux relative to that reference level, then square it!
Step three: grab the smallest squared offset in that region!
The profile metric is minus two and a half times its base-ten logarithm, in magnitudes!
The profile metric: 2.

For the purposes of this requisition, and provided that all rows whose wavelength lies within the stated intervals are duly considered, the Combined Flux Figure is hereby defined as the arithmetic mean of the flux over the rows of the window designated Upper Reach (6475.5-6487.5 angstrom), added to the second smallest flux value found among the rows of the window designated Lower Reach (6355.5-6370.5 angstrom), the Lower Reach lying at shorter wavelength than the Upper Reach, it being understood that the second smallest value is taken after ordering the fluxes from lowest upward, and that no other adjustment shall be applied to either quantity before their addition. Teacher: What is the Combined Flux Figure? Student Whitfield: 36.5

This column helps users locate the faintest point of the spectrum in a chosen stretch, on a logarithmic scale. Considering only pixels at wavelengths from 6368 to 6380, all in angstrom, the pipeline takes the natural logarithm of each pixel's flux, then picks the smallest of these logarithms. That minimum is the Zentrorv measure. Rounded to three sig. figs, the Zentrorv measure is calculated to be 2.75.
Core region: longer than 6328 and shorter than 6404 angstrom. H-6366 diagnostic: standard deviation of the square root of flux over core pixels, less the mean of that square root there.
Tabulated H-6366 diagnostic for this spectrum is -4.14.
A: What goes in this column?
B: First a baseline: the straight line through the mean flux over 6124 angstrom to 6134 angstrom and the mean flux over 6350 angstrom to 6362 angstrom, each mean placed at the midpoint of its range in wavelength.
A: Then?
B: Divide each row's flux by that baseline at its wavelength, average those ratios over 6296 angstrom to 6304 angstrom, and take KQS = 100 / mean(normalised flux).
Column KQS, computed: 98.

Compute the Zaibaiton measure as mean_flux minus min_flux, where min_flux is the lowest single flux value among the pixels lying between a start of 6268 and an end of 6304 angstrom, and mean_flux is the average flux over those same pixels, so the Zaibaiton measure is 5.2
